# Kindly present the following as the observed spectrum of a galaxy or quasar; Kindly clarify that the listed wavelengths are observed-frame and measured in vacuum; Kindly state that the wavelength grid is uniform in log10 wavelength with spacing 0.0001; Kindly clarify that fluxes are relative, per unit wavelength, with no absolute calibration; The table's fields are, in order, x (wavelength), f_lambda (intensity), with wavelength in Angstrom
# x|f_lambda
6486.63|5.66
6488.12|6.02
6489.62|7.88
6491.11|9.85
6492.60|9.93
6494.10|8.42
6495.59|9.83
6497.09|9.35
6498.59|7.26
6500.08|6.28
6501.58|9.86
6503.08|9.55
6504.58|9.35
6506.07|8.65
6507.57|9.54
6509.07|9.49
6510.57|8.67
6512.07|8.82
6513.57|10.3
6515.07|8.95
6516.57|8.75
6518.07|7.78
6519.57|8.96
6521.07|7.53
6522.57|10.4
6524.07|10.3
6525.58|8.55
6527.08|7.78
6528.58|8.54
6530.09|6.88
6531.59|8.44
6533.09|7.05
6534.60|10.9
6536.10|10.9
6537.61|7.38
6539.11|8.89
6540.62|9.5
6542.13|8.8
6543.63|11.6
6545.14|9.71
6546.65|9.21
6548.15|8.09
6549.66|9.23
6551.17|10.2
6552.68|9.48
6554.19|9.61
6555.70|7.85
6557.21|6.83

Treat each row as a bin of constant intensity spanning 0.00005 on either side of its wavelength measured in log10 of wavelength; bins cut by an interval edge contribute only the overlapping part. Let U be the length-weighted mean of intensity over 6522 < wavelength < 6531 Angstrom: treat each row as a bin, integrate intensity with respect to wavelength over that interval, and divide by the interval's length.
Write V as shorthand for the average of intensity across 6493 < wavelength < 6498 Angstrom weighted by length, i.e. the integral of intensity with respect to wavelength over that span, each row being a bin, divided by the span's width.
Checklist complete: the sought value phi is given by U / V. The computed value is 0.95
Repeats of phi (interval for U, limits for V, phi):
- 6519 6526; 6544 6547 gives 0.94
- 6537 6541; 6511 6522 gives 0.98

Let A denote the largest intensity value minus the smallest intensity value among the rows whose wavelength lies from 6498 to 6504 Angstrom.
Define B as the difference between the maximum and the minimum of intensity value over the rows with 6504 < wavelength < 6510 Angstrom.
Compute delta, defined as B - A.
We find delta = -2.7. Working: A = 3.58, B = 0.9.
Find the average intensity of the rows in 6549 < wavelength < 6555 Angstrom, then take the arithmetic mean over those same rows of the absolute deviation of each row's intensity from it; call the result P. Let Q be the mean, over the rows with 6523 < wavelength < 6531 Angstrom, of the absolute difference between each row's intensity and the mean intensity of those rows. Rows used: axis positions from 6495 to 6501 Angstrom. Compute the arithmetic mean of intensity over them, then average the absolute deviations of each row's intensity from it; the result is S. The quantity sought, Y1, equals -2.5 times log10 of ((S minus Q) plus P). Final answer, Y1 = 0.2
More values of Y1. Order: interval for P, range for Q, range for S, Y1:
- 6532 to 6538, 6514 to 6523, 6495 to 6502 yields -1.0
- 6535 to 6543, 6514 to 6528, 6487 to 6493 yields -0.5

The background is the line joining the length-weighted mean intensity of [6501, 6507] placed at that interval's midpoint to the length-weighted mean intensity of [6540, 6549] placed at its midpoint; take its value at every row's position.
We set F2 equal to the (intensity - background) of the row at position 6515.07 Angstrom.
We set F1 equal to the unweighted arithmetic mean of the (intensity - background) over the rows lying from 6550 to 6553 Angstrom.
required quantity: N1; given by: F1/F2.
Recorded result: -0.8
